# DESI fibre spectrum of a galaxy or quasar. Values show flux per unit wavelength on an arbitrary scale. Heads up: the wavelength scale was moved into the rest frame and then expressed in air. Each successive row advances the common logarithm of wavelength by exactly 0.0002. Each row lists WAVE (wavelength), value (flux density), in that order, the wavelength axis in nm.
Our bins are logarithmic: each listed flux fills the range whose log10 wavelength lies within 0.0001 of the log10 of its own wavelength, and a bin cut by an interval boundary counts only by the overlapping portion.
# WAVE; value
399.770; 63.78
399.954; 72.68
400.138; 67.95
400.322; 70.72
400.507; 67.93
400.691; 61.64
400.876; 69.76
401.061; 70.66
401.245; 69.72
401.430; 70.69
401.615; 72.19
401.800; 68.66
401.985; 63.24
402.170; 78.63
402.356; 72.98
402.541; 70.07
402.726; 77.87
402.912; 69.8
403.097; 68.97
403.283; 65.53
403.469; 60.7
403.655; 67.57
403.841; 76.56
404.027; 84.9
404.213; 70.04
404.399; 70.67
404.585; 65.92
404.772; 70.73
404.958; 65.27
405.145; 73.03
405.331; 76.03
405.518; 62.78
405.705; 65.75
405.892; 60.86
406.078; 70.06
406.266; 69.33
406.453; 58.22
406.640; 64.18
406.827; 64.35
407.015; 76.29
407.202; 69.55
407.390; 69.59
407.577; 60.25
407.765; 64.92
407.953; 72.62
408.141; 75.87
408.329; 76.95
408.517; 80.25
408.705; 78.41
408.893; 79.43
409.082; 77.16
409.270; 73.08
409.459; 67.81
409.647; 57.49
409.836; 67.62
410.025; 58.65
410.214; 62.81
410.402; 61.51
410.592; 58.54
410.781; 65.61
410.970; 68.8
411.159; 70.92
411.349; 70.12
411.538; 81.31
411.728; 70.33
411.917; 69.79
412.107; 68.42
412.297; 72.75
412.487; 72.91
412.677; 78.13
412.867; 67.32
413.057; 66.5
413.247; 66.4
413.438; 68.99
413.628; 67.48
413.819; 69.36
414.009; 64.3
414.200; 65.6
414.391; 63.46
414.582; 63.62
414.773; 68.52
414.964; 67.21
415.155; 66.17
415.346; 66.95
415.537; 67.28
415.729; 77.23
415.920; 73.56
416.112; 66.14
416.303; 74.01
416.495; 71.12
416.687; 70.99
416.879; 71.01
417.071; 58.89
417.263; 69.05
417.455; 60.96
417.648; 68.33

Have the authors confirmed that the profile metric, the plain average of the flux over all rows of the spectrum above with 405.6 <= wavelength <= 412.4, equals 68.9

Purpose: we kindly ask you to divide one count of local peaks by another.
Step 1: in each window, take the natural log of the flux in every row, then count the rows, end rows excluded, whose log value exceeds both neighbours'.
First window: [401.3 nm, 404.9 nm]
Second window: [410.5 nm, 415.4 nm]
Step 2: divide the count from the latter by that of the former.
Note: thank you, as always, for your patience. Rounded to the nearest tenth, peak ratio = 1.4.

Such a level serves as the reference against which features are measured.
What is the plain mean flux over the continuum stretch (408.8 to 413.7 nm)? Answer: 68.8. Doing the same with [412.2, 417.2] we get 68.7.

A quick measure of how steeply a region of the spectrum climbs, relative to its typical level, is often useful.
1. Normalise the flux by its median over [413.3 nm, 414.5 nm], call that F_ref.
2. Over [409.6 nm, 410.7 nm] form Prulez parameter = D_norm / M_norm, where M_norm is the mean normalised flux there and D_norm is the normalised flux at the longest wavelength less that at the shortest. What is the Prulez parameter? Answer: 0.017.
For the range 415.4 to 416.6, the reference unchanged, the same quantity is 0.054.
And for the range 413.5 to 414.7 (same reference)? -0.059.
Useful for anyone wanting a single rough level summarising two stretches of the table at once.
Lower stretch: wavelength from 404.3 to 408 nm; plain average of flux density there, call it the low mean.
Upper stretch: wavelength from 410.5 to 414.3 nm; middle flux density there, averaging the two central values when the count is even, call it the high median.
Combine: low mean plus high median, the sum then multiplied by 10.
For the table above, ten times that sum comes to 1364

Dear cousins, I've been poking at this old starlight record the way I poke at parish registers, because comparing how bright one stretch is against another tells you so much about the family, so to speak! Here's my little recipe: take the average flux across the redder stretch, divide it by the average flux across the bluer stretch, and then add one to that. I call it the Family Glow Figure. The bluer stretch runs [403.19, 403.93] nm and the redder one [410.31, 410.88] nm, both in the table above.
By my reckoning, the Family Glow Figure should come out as 1.92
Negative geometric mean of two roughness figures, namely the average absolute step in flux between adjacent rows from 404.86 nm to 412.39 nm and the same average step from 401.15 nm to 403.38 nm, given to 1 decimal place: -5.1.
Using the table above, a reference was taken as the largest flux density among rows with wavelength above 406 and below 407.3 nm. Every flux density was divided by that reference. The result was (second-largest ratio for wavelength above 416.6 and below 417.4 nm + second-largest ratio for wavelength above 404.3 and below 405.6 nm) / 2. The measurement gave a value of 0.944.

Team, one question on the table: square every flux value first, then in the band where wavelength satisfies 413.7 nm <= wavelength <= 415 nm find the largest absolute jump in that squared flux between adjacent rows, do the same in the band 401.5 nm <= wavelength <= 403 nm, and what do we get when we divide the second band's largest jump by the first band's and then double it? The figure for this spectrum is 6.5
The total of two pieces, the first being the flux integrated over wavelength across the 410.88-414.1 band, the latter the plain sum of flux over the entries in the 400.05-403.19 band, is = 1418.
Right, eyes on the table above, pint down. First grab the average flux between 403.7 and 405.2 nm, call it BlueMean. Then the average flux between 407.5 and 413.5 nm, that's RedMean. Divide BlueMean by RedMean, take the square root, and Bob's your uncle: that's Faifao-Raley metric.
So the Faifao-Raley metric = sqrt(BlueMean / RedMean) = 1.02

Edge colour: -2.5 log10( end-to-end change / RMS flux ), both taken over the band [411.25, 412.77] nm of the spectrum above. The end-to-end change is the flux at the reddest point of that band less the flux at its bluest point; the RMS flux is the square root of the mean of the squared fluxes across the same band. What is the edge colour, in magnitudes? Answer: 2.4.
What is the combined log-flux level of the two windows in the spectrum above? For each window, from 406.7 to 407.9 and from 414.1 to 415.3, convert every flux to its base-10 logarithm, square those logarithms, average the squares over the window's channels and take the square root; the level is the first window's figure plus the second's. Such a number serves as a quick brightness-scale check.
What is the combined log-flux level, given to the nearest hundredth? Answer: 3.65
